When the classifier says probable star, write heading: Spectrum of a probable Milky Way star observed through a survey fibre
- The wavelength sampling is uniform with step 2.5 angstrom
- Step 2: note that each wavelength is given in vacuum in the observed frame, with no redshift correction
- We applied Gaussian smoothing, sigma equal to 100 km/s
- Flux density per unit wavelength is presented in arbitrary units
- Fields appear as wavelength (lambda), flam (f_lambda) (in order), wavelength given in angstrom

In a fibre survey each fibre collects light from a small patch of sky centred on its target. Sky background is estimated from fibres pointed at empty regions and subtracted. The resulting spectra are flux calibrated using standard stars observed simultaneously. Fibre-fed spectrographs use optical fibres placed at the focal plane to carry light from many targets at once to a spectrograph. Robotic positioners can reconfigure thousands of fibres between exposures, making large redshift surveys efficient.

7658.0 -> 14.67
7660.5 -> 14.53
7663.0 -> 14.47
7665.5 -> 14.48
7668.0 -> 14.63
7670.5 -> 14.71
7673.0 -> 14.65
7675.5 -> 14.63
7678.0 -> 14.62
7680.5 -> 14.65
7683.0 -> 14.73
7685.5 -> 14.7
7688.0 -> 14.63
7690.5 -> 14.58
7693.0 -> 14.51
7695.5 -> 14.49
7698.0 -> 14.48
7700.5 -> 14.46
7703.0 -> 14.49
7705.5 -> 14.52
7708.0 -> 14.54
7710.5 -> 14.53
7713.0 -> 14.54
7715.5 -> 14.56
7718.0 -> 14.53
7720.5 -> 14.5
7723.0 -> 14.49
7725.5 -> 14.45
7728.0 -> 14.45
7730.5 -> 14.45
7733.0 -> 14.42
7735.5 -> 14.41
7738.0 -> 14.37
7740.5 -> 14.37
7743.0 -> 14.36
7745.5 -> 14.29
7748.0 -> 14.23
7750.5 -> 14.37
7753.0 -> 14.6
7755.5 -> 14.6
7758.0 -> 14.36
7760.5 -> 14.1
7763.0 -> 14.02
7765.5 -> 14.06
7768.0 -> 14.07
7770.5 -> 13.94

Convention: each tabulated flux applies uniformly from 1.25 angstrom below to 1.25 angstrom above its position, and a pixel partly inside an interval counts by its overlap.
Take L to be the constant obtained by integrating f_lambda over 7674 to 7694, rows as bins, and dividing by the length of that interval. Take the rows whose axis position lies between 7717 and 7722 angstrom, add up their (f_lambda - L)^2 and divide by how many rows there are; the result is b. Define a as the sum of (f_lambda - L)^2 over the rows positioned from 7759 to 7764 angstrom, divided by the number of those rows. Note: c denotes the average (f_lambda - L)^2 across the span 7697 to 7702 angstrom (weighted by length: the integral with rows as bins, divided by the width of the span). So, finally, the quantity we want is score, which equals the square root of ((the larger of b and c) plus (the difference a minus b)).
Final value 0.59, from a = 0.33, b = 0.014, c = 0.03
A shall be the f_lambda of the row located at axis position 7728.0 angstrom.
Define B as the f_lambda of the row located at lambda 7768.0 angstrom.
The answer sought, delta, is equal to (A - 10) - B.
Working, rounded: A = 14.45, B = 14.07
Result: -9.6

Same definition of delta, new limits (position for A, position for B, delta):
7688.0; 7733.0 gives -9.8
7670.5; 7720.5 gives -9.8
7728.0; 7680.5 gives -10.2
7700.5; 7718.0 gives -10.1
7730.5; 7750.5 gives -9.9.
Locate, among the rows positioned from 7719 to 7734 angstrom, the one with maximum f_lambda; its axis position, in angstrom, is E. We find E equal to 7720.5 angstrom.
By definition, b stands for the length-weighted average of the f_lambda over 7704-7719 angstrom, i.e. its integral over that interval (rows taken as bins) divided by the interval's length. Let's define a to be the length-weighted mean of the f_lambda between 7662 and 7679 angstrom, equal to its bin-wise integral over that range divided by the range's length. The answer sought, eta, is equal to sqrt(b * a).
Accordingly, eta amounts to 14.6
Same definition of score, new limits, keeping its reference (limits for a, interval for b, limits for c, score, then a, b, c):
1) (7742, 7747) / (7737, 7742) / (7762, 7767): 0.61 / 0.10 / 0.069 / 0.35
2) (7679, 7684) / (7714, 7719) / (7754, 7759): 0.18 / 0.00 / 0.008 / 0.03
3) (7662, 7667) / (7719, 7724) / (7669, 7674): 0.16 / 0.02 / 0.019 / 0.00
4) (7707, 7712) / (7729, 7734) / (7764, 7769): 0.54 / 0.01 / 0.039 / 0.33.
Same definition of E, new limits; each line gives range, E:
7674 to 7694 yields 7683.0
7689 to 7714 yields 7690.5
